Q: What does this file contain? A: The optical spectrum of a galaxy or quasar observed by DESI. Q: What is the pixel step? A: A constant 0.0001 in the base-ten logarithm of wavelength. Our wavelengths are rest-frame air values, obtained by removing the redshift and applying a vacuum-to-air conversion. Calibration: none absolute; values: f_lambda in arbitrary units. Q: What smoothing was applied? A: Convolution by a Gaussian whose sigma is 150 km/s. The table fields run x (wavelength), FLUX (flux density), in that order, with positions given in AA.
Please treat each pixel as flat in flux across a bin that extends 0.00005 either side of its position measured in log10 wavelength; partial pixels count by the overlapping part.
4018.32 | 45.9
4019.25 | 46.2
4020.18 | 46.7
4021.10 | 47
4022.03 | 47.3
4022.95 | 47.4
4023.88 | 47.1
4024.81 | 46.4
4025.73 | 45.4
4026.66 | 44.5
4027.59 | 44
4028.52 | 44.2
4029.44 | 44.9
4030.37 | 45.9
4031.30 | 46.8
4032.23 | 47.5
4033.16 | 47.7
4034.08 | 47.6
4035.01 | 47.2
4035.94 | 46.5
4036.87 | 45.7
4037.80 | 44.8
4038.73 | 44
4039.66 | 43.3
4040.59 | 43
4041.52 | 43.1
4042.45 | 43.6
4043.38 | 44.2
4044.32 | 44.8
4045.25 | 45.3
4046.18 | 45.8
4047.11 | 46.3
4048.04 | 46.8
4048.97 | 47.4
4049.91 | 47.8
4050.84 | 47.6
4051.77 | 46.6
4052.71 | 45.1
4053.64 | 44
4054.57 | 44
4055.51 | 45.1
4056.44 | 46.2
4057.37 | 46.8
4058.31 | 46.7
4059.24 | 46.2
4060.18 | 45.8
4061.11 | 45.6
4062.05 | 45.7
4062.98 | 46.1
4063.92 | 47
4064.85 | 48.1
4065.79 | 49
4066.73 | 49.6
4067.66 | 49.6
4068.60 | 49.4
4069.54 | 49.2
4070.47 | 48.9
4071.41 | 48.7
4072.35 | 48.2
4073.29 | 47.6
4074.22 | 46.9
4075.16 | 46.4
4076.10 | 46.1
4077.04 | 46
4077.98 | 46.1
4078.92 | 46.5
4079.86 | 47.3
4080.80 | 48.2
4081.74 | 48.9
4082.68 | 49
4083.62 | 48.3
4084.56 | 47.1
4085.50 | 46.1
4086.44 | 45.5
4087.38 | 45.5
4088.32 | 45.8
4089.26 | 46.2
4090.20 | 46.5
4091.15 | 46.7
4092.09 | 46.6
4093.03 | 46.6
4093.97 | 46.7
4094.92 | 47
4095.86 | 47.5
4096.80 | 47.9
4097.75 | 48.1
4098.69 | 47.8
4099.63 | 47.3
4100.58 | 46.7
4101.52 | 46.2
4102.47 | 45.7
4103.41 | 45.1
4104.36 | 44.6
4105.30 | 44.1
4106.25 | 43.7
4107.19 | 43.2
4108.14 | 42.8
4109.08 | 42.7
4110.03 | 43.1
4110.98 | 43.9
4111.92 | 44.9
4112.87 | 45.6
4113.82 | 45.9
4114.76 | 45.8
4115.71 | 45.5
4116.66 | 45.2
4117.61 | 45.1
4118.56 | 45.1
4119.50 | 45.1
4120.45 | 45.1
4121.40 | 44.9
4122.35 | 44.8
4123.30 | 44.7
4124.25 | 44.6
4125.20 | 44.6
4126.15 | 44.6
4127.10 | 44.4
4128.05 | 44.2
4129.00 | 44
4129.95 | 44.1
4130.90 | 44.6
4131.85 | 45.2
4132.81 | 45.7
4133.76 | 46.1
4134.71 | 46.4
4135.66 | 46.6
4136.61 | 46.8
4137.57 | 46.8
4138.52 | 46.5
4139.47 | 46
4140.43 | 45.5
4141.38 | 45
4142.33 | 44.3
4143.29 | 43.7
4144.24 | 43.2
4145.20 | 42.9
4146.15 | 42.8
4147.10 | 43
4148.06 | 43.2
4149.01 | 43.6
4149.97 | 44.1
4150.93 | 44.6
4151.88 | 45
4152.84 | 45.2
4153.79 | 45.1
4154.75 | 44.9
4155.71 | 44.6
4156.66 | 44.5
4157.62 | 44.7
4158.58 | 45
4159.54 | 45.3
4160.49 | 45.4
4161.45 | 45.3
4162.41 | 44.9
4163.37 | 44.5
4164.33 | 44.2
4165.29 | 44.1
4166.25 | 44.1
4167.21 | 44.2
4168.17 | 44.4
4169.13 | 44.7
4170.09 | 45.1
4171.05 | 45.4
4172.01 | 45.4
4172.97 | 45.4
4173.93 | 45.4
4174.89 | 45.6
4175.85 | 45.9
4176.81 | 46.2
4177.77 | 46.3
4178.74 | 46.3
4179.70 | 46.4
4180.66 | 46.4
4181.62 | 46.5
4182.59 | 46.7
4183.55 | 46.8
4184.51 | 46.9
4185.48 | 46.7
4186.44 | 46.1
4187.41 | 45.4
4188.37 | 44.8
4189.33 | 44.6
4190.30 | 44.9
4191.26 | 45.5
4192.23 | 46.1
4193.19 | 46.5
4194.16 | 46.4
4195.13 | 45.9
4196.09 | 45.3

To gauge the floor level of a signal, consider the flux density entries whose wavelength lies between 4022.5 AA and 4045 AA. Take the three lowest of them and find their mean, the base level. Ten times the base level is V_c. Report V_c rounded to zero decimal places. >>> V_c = 431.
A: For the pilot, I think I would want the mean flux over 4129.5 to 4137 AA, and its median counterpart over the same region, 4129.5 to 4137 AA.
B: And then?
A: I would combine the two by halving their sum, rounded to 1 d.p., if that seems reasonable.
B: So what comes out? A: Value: 45.8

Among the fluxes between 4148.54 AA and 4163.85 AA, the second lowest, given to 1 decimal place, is 44.1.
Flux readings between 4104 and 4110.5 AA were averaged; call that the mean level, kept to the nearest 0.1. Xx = 43.5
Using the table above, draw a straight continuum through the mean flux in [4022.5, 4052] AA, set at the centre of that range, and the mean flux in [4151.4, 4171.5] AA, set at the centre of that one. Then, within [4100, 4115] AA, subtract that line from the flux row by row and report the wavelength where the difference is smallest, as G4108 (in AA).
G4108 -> 4109.08 AA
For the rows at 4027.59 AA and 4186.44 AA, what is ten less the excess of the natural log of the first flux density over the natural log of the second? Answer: 10.0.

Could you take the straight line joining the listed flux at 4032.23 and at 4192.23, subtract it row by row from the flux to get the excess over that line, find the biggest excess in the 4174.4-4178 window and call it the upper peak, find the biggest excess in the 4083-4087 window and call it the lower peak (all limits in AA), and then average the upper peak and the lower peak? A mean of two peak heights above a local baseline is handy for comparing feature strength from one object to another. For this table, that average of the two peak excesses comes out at 0.7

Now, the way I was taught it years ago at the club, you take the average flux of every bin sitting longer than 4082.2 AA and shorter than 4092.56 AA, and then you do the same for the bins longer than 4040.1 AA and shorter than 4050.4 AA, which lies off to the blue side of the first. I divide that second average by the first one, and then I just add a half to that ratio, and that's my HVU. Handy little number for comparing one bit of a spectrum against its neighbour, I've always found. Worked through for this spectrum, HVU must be 1.47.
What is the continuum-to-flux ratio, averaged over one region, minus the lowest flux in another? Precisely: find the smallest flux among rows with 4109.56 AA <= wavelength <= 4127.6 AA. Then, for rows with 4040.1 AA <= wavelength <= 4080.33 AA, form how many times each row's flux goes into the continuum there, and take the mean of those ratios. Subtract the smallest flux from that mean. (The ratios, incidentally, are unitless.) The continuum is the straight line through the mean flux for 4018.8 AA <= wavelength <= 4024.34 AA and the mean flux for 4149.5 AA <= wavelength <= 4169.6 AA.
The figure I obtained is -42.1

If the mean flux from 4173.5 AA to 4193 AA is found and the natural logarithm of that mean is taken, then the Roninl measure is 3.83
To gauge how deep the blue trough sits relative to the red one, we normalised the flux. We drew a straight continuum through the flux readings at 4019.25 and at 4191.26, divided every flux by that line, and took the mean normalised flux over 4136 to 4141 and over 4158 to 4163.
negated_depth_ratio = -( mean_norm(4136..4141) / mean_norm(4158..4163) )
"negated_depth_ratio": -1.02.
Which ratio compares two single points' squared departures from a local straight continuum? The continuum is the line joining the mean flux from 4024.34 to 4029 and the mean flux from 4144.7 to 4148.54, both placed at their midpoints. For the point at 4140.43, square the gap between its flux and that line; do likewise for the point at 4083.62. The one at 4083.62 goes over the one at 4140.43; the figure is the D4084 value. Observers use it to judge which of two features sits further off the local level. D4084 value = 3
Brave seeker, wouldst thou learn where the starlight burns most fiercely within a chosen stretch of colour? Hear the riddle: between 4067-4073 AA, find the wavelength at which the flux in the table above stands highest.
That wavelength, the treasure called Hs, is 4067.66 AA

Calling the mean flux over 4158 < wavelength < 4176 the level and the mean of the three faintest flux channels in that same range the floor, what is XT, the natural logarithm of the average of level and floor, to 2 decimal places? 3.80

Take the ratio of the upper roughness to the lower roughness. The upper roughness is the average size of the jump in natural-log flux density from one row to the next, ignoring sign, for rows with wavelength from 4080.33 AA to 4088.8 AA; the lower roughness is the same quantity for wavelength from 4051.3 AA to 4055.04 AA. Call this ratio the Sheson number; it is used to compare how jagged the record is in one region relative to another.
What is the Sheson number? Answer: 0.63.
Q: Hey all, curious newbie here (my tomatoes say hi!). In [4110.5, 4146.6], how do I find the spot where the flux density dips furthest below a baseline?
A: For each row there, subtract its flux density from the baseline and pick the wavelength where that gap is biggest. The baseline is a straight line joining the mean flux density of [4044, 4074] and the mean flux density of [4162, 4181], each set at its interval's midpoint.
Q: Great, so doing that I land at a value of 4146.15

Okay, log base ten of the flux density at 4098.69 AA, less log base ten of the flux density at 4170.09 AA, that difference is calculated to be 0.03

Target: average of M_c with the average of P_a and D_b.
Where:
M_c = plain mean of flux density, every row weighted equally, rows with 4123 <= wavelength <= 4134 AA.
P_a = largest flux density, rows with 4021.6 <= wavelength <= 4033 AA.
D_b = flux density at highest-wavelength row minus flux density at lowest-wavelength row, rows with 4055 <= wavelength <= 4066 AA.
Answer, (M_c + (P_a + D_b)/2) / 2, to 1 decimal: 35.2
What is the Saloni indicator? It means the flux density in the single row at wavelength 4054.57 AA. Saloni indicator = 44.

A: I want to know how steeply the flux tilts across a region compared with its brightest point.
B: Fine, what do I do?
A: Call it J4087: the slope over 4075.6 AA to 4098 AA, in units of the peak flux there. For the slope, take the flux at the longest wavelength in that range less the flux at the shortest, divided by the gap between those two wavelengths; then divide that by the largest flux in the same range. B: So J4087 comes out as 0.0019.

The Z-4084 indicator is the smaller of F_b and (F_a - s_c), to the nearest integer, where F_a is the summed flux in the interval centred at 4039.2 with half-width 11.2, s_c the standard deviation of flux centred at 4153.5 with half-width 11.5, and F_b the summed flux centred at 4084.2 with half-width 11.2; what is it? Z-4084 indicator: 1093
